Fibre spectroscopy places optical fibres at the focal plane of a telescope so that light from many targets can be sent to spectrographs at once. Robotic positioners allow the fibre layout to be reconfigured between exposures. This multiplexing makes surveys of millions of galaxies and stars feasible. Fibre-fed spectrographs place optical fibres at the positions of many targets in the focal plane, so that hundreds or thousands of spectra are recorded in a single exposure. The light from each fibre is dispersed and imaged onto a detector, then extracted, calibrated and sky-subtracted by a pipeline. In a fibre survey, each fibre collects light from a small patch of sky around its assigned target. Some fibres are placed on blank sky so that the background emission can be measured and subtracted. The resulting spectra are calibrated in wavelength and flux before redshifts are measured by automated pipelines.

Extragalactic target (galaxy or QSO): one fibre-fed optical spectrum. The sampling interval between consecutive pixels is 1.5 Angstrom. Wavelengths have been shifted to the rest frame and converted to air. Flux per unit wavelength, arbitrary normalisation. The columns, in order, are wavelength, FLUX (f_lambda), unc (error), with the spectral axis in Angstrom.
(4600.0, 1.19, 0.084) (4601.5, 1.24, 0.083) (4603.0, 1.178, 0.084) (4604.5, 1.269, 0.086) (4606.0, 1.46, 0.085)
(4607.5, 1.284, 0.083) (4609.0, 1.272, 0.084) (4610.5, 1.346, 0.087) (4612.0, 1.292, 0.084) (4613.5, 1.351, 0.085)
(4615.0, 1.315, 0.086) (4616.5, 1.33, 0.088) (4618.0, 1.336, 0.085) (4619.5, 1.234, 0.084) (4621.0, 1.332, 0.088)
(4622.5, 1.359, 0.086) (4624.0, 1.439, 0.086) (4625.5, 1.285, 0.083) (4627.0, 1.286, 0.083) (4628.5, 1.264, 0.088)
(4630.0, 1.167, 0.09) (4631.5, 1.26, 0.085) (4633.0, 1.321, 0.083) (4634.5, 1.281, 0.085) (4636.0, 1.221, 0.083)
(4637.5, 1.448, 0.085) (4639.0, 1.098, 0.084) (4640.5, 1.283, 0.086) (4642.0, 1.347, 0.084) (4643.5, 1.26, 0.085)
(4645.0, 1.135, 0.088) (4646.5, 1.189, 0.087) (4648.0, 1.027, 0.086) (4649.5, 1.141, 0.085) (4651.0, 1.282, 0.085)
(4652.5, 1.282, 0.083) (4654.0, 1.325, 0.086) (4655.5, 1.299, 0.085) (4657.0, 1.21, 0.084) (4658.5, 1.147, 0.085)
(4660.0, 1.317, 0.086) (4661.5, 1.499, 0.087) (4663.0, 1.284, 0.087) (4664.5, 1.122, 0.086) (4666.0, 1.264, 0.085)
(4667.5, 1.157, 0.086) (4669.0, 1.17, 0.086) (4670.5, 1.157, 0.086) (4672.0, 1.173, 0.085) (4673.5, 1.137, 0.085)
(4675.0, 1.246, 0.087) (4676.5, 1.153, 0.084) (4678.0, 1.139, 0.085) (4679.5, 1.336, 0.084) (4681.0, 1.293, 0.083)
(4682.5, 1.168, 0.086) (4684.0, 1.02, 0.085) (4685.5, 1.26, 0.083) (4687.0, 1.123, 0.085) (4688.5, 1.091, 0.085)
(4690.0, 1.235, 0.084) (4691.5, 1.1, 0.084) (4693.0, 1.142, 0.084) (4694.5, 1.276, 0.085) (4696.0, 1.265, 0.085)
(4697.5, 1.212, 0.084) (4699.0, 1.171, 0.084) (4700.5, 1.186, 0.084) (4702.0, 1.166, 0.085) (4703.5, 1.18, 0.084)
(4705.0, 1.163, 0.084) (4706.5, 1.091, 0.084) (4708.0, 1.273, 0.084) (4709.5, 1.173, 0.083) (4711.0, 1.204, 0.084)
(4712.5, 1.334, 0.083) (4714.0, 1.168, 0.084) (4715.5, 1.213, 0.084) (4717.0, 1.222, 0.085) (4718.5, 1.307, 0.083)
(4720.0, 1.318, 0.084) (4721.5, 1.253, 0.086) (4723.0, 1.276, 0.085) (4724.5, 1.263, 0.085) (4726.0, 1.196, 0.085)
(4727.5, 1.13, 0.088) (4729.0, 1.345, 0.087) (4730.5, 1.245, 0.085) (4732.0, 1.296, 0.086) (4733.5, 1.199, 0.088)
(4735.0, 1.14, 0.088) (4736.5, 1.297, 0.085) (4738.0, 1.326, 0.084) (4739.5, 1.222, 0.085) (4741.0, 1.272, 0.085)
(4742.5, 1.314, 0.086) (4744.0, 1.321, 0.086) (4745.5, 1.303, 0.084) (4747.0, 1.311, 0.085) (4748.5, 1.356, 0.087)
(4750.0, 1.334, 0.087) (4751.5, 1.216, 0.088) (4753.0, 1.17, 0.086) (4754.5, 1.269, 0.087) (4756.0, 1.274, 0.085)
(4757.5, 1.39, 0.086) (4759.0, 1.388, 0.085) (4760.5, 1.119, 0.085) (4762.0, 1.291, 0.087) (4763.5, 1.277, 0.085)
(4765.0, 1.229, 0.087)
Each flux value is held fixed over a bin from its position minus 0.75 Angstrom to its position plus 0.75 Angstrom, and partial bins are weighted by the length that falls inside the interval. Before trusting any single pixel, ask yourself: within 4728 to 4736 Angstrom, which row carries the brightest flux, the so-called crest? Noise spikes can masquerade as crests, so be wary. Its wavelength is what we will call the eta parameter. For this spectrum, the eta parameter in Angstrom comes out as 4729.0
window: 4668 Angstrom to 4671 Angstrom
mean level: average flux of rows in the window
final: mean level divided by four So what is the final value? 0.291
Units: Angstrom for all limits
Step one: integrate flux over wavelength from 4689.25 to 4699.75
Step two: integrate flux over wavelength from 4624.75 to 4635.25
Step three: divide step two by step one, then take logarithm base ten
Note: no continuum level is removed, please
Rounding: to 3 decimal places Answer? 0.023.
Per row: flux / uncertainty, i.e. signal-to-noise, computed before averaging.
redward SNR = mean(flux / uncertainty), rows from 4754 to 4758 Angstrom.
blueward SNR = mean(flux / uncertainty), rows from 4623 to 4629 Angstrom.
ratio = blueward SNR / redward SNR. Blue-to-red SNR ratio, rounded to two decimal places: 1.02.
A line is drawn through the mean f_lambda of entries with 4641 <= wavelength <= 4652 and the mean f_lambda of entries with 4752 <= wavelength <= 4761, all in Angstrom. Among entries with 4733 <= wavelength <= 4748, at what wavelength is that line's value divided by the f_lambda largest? 4735.0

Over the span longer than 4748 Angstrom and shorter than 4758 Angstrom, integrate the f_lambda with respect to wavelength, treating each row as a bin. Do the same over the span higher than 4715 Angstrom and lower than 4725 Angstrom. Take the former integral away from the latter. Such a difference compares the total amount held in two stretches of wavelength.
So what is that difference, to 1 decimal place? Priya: -0.2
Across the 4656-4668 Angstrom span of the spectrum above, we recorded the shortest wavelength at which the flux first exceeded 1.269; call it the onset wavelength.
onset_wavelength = 4660.0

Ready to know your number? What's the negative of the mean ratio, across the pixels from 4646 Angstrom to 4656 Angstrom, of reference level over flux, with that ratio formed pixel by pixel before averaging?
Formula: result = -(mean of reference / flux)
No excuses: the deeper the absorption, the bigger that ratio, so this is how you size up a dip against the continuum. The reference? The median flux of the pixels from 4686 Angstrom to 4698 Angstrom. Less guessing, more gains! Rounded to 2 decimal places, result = -0.97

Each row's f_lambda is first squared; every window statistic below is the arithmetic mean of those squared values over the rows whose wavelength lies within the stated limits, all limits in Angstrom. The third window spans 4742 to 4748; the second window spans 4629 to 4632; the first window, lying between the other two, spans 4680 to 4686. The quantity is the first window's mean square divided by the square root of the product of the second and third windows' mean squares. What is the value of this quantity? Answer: 0.89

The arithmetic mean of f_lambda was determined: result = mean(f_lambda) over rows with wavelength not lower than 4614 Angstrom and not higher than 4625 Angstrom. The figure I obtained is 1.33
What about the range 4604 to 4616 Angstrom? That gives 1.32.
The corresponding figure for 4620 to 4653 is 1.26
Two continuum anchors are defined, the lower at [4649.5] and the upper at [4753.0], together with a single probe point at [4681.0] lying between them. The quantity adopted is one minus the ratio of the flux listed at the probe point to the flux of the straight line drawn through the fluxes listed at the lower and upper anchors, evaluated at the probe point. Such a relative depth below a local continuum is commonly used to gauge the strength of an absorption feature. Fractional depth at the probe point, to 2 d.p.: -0.12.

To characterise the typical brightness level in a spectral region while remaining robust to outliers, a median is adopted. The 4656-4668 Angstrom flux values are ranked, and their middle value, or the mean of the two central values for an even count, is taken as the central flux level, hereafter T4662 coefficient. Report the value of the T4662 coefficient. 1.24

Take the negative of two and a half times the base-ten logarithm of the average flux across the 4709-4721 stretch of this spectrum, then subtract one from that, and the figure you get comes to -1.24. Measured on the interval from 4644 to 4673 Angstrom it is -1.22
